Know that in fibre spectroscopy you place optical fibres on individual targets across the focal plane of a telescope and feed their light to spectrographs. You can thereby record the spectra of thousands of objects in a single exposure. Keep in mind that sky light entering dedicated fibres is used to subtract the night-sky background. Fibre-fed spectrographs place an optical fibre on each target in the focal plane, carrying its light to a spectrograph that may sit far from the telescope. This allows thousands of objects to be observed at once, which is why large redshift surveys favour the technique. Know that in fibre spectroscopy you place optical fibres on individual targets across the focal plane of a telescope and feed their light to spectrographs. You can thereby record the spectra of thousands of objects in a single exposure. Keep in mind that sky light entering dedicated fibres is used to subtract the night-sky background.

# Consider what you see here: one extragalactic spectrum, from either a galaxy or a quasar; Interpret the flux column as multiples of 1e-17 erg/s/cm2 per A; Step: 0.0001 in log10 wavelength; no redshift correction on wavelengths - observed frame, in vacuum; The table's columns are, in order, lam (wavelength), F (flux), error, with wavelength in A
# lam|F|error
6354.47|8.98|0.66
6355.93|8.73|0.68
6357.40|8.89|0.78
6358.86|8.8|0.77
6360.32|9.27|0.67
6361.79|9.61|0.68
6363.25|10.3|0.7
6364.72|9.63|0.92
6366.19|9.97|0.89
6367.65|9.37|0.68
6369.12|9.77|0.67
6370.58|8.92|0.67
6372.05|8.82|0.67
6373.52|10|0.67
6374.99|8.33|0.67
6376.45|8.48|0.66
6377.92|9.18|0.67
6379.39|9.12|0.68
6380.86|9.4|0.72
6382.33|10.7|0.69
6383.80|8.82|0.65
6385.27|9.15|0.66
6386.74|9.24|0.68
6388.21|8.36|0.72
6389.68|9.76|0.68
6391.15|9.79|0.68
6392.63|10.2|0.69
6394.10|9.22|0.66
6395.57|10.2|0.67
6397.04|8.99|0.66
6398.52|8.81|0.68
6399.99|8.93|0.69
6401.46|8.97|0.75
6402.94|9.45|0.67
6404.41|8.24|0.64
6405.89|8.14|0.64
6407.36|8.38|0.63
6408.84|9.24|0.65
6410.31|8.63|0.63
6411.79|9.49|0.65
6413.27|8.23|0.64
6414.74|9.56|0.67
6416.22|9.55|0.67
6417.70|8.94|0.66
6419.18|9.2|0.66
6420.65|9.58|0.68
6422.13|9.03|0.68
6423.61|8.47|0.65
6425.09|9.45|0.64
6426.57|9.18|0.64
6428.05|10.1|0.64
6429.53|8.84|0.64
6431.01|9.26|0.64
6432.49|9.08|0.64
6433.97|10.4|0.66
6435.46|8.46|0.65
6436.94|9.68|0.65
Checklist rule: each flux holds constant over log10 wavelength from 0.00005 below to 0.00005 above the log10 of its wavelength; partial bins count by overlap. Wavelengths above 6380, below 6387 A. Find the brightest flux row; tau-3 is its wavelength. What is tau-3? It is 6382.33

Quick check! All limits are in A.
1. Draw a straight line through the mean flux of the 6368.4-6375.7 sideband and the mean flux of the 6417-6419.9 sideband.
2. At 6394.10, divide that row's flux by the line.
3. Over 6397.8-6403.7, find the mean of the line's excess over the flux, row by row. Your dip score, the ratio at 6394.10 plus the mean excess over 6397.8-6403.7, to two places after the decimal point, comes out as 1.08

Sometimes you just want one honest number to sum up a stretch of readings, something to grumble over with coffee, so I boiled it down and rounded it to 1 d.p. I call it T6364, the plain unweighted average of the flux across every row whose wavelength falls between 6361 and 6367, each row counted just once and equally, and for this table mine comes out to 9.9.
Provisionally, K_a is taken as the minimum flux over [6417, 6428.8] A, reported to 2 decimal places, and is 8.47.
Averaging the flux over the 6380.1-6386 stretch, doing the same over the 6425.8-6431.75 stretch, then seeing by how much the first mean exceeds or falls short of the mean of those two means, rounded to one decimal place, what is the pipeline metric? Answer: 0.1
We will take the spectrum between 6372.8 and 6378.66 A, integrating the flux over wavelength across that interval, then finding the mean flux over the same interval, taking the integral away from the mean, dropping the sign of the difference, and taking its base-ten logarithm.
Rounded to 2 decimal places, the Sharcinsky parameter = 1.64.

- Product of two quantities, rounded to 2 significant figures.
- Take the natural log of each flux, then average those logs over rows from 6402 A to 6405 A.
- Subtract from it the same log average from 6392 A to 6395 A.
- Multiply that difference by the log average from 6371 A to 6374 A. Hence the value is -0.21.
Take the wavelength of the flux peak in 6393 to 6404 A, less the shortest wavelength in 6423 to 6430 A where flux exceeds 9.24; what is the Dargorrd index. -29.5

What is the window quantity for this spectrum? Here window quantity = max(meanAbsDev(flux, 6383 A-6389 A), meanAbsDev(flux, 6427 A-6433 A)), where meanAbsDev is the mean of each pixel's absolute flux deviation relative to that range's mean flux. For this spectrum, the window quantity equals 0.39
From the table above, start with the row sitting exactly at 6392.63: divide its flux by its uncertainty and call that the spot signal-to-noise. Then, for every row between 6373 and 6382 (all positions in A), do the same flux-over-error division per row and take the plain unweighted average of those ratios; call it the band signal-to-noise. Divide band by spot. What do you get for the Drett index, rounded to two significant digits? 0.91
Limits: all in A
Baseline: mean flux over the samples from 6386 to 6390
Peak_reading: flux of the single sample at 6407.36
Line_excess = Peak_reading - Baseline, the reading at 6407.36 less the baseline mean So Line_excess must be -0.7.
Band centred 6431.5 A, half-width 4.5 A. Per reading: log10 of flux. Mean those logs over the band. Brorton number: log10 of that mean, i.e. -0.0132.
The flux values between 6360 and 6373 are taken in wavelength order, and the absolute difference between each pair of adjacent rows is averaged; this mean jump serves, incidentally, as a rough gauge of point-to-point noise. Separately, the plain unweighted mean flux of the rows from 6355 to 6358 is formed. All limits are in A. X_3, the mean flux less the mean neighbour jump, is 8.31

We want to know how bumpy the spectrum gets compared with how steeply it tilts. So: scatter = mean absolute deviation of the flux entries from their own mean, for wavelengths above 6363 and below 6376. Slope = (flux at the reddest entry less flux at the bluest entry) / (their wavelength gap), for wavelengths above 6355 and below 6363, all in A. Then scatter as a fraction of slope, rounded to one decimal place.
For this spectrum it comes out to 3.5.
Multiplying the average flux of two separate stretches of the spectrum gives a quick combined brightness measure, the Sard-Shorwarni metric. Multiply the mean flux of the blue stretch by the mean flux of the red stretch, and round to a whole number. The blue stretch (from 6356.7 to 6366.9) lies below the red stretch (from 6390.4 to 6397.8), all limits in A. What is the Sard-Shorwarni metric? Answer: 92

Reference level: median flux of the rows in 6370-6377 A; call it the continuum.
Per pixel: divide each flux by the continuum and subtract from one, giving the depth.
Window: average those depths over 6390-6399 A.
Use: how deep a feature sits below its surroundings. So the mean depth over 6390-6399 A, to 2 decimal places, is -0.08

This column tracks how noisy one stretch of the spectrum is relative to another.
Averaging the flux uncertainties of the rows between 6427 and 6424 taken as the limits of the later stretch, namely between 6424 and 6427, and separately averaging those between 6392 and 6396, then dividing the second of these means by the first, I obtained 1.05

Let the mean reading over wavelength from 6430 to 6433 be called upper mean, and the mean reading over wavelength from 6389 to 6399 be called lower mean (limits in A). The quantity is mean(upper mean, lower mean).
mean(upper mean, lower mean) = 9.37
